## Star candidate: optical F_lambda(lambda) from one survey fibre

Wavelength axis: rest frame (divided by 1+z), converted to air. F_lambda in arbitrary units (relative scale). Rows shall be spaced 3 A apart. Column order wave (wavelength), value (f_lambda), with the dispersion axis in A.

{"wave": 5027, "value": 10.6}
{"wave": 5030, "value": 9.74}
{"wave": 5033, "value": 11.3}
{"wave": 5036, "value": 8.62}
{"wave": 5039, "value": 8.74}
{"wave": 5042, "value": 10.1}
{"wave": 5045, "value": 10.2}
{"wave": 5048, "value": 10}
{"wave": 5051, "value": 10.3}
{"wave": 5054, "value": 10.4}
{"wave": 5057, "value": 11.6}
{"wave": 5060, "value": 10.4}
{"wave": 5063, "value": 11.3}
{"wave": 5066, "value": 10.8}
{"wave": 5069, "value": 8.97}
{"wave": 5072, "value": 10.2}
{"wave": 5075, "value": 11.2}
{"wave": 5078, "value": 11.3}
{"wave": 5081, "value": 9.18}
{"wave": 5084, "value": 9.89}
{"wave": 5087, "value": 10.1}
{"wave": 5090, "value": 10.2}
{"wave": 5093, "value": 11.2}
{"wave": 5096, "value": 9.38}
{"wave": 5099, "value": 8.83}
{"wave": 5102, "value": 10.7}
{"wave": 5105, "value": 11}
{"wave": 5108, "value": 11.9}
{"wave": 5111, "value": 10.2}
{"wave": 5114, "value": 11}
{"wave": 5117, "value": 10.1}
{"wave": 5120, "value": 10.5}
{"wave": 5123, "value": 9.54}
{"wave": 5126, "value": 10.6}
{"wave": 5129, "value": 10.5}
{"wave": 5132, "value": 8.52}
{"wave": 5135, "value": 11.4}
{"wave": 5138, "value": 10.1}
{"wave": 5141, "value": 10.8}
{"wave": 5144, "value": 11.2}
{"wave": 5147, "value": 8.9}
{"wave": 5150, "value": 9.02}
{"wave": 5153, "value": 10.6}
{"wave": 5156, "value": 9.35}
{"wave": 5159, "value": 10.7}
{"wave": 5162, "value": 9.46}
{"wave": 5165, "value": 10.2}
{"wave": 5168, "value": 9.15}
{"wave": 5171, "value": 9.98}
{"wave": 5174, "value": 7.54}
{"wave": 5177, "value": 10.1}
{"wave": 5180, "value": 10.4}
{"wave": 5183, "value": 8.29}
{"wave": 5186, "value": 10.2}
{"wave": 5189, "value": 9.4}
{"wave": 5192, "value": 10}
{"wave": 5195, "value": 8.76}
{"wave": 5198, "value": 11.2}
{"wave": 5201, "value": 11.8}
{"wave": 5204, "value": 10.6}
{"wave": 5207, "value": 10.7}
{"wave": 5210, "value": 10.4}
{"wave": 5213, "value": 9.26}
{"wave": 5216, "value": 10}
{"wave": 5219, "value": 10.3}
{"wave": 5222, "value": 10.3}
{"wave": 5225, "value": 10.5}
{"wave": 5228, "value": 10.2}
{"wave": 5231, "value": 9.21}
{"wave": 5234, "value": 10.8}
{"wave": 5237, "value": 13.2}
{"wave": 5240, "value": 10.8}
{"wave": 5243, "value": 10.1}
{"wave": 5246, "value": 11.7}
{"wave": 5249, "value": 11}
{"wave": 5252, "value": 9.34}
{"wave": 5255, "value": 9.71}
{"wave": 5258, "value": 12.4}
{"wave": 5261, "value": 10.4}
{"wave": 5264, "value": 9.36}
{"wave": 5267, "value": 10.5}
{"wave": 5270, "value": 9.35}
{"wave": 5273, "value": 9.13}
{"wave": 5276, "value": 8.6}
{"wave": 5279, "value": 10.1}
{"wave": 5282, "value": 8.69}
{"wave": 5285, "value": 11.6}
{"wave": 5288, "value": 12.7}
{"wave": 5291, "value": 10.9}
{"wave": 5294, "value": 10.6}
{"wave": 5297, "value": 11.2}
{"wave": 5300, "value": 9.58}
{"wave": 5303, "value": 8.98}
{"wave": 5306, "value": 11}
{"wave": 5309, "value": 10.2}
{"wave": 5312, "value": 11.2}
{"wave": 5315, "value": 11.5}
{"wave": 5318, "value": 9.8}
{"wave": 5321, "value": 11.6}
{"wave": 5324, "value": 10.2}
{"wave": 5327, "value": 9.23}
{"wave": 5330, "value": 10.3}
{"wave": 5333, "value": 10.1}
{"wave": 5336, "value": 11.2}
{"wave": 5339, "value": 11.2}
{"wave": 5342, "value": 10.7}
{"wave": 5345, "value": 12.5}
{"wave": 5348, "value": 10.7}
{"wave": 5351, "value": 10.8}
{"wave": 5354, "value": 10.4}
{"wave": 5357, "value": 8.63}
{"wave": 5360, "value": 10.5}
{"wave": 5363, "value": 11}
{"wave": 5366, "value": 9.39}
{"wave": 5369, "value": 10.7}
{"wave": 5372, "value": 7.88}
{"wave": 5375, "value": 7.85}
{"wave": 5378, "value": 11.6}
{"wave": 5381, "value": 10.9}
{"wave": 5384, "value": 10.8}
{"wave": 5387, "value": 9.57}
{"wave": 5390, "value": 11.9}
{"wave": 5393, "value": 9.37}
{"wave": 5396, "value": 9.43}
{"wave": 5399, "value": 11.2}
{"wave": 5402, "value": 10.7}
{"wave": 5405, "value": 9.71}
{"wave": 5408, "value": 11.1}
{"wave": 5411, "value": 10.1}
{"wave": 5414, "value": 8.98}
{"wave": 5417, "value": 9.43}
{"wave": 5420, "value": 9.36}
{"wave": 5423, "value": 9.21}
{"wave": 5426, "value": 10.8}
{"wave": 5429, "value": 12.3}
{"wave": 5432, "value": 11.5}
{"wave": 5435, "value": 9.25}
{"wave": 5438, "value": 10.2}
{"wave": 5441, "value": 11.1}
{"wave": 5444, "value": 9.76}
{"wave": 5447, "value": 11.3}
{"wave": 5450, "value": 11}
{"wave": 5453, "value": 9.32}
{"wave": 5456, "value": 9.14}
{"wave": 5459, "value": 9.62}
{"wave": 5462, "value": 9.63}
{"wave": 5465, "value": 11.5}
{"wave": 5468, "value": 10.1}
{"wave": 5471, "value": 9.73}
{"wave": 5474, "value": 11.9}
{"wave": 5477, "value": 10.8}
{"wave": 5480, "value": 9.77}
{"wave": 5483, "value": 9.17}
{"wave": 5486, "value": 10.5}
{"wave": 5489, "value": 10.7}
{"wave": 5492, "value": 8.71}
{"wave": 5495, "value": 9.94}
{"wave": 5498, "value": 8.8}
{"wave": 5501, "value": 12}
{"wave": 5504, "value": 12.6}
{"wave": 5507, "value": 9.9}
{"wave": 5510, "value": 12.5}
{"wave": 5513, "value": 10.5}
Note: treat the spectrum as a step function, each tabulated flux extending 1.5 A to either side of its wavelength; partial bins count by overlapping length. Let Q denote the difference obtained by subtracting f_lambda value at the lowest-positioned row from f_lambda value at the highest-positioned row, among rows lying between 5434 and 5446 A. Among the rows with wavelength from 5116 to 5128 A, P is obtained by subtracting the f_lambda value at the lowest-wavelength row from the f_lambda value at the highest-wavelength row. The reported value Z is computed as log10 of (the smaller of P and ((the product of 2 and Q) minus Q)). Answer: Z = -0.3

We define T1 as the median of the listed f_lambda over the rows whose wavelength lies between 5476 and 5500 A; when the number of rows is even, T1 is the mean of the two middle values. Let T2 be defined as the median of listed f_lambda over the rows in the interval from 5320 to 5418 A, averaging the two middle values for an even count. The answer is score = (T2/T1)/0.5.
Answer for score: 2.13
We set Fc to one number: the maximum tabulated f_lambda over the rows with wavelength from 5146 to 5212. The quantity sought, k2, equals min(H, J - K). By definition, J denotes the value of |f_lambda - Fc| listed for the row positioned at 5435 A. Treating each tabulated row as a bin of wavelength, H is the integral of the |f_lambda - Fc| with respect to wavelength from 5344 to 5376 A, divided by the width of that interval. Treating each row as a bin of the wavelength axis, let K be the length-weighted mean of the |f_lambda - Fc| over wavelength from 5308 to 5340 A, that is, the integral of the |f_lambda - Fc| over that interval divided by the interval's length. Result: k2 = 1.3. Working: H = 1.88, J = 2.55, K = 1.21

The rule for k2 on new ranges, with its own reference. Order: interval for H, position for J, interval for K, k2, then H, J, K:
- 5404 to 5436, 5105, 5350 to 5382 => -1.1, 1.71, 0.80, 1.86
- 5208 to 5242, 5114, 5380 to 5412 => -0.6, 1.60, 0.80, 1.39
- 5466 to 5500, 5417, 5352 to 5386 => 0.5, 1.76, 2.37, 1.83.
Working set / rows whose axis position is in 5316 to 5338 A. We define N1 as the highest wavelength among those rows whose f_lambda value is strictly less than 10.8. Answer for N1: 5333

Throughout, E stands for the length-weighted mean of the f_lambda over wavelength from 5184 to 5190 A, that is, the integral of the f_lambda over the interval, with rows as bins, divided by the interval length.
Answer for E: 9.7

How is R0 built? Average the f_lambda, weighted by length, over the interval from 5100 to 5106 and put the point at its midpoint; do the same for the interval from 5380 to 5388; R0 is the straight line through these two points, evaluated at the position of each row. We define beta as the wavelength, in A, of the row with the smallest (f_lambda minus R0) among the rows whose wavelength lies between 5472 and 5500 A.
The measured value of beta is 5492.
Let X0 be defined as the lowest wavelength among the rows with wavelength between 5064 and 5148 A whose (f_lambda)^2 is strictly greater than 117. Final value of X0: 5075 A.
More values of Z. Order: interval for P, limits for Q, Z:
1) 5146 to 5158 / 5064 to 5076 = -0.4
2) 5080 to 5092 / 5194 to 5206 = 0.0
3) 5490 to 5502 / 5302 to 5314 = 0.3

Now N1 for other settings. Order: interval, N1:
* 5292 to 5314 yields 5309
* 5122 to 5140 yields 5138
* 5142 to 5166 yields 5165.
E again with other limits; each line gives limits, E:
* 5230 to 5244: 10.9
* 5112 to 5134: 10.1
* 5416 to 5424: 9.3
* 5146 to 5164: 9.7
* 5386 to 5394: 10.4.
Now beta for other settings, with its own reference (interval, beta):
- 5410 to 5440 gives 5414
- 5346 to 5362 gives 5357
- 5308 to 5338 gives 5327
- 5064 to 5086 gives 5069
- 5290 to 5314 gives 5303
